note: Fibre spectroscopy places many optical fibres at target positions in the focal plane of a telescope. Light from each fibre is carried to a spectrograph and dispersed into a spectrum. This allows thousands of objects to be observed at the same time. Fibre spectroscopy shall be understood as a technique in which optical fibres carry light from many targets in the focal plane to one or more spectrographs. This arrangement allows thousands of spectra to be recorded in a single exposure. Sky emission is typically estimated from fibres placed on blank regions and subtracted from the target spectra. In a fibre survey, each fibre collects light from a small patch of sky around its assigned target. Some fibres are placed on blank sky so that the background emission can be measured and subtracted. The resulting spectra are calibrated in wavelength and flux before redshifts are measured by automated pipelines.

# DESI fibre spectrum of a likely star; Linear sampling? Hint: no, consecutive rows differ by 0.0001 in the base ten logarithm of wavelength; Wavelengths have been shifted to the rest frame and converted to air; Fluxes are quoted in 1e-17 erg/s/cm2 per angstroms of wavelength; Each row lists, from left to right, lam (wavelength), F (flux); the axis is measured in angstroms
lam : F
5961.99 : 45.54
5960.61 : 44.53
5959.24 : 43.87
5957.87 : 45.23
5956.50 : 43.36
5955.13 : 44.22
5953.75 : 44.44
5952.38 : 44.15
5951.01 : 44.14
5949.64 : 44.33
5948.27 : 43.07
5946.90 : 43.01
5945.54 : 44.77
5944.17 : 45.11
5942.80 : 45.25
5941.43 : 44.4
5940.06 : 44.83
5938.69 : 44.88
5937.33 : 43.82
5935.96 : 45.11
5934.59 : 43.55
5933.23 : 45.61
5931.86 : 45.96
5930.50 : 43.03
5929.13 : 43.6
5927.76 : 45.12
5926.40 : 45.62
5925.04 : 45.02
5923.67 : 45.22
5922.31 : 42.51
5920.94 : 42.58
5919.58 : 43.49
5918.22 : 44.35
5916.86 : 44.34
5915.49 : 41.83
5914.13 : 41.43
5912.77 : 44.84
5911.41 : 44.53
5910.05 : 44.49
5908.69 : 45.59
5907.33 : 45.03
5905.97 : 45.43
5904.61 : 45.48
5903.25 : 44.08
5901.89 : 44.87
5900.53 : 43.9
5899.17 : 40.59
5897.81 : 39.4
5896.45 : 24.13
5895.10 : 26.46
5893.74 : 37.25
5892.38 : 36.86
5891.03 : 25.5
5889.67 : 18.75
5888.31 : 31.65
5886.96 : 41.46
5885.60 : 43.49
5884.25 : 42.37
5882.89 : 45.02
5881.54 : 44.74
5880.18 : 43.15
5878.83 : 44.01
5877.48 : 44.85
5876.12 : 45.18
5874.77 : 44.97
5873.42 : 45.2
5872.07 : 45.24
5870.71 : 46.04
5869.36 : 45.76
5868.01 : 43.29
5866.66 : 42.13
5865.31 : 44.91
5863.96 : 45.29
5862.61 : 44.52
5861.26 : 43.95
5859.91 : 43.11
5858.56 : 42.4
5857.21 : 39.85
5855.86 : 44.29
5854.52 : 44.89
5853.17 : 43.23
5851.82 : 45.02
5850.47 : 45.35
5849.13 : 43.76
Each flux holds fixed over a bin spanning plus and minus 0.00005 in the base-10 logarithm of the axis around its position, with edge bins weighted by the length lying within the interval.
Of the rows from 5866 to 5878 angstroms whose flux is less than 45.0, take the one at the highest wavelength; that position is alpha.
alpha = 5877.48 angstroms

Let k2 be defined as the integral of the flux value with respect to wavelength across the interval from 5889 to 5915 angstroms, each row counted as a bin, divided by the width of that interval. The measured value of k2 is 38.9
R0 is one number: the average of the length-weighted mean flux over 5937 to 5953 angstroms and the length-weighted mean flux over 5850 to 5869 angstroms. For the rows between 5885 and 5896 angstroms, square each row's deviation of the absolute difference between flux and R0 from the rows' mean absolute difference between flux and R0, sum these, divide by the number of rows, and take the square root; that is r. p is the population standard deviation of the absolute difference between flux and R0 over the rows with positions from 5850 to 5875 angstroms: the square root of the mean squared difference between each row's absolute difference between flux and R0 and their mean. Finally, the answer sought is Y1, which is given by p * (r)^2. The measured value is 55.6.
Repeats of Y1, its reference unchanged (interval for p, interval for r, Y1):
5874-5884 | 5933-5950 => 0.0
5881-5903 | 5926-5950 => 1.6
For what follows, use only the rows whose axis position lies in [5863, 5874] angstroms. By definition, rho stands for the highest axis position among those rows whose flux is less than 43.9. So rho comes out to 5868.01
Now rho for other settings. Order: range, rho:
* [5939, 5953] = 5948.27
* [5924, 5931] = 5930.50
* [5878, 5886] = 5885.60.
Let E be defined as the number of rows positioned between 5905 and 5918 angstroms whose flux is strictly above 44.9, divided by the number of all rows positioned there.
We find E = 0.33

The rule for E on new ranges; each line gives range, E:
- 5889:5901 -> 0.00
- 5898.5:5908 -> 0.43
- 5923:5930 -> 0.80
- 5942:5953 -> 0.25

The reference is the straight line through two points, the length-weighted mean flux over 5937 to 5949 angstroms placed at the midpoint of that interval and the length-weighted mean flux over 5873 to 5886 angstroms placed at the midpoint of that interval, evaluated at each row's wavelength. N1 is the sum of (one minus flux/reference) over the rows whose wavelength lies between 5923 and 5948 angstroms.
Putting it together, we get -0.11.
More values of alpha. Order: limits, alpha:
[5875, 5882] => 5881.54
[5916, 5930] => 5929.13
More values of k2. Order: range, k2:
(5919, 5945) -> 44.5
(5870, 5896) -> 39.5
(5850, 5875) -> 44.2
